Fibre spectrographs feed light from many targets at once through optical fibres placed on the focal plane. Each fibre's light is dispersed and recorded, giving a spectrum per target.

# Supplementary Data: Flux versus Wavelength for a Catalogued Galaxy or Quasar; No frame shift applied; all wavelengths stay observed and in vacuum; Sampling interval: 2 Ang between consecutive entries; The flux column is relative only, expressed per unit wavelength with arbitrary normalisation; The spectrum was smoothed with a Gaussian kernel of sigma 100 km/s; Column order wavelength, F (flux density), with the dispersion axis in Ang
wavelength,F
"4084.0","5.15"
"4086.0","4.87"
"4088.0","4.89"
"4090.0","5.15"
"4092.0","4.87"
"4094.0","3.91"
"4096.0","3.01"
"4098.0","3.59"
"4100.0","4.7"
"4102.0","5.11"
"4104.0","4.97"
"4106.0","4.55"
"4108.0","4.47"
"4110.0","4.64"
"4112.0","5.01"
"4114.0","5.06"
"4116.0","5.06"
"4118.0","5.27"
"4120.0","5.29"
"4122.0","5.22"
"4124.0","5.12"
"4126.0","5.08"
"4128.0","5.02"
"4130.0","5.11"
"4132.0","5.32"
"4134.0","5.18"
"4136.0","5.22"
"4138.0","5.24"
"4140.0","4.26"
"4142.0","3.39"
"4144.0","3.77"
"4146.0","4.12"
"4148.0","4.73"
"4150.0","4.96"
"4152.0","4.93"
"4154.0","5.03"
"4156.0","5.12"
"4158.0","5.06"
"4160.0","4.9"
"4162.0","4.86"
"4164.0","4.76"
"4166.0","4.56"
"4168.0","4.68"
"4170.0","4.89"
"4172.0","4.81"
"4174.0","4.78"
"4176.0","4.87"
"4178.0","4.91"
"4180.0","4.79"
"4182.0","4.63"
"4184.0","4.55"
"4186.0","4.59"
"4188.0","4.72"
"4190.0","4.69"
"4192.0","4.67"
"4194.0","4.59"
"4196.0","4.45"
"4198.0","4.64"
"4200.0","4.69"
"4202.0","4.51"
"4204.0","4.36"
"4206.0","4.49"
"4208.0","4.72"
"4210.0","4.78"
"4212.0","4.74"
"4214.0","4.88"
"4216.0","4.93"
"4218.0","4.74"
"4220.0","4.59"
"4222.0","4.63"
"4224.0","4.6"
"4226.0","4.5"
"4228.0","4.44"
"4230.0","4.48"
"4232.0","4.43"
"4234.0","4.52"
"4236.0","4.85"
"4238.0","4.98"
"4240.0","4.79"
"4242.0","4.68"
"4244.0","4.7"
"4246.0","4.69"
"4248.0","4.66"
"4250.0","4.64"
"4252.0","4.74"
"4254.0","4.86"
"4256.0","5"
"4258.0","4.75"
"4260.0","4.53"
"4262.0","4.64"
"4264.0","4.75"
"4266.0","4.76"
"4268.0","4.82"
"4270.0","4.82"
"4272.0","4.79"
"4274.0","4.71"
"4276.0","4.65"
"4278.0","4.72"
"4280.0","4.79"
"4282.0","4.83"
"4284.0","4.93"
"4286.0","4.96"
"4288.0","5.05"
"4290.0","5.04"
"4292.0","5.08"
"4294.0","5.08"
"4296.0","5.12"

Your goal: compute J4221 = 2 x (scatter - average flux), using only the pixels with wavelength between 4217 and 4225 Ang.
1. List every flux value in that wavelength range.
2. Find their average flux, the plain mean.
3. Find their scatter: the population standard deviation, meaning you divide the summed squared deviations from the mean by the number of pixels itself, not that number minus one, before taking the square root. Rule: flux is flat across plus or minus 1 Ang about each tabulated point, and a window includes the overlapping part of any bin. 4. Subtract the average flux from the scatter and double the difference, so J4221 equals -9.2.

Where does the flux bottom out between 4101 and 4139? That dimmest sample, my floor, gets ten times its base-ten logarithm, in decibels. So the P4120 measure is 6.50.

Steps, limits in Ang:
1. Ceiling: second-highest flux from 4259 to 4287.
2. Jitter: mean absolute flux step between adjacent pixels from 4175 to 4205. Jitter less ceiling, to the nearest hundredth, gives -4.83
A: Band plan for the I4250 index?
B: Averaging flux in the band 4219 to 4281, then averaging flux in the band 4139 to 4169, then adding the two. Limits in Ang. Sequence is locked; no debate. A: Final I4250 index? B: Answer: 9.30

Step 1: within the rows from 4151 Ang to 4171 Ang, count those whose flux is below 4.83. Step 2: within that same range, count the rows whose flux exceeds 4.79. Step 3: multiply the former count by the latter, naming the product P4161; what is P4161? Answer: 21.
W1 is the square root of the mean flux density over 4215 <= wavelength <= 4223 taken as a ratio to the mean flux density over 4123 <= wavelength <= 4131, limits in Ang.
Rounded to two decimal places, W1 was 0.96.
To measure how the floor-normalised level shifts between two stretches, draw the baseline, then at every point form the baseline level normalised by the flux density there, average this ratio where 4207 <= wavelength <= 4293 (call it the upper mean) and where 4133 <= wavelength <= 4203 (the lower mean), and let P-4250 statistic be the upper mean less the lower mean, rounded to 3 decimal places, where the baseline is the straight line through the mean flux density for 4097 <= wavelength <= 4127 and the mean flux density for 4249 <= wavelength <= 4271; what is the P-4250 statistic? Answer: -0.031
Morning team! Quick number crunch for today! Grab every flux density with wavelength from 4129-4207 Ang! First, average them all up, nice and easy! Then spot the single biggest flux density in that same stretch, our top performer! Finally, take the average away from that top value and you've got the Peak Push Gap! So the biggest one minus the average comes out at 0.61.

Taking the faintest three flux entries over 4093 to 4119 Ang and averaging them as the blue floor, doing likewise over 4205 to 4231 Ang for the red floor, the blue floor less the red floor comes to -1.0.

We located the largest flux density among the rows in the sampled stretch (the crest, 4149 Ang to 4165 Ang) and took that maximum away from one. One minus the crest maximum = -4.1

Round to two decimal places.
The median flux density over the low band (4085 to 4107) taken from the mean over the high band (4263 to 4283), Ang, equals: -0.11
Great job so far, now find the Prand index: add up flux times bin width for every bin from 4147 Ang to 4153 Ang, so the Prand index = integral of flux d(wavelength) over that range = 29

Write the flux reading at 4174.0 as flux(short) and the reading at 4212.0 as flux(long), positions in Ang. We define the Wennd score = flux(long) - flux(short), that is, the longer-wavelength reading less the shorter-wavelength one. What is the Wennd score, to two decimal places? -0.04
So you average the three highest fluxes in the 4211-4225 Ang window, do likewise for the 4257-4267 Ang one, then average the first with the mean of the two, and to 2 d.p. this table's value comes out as 4.83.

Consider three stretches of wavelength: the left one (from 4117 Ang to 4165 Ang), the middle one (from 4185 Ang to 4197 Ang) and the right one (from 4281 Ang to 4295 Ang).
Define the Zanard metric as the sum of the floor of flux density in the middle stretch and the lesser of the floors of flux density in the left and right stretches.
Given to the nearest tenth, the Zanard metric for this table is 7.8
